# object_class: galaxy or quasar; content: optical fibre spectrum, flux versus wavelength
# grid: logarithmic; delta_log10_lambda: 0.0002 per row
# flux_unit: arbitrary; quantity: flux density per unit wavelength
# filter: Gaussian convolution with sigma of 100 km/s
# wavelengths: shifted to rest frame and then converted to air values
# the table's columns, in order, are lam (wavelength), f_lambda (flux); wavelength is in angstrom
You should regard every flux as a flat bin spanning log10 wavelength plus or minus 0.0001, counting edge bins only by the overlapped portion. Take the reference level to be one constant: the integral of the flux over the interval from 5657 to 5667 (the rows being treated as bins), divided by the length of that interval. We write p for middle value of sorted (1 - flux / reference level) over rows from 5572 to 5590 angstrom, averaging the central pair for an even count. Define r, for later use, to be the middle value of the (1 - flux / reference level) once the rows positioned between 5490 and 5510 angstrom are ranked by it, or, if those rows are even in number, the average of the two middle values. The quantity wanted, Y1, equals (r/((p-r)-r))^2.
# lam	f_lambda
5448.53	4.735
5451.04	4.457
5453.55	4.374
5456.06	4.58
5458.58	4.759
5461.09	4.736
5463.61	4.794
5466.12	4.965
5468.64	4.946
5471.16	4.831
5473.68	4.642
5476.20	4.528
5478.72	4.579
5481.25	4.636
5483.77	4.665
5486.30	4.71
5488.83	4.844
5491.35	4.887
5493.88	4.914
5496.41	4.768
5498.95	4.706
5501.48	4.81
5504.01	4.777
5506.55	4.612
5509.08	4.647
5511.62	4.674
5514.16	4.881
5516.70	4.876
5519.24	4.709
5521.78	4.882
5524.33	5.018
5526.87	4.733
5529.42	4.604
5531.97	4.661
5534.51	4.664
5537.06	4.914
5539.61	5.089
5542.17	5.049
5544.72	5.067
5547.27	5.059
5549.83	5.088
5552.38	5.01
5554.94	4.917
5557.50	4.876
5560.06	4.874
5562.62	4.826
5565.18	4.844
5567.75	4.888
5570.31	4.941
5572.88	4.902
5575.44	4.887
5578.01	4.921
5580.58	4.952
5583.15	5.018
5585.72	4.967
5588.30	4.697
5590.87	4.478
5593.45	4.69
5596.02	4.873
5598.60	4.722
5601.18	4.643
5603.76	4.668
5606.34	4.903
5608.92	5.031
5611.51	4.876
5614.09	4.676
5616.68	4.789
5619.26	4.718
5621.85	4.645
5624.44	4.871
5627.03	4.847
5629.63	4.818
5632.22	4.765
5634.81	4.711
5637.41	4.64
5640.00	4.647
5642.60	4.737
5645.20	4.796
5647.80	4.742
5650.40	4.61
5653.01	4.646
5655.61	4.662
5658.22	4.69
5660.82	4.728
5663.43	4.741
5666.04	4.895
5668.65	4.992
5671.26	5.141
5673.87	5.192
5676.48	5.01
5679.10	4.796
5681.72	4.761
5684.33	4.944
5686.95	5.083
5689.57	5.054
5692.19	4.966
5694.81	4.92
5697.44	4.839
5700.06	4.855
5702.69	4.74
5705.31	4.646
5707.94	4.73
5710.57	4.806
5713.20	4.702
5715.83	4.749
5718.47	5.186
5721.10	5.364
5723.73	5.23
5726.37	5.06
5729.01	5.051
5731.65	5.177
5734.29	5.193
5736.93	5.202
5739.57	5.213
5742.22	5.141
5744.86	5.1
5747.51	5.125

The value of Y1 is 0.01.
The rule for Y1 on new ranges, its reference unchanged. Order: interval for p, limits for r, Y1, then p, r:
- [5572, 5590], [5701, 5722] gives 0.01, -0.03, 0.00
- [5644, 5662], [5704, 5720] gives 0.57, 0.01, 0.00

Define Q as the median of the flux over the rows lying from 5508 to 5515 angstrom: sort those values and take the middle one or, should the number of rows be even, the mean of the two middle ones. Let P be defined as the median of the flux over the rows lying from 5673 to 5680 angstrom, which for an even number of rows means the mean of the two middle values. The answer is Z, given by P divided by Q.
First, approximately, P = 5.01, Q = 4.67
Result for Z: 1.07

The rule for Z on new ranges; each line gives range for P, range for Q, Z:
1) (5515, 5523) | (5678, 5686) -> 1.02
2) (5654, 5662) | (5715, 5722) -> 0.90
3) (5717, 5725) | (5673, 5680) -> 1.04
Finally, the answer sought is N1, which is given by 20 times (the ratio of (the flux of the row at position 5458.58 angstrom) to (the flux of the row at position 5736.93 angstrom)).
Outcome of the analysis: 18.3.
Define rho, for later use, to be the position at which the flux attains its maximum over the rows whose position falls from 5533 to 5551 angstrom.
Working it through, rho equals 5539.61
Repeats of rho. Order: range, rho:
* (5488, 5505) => 5493.88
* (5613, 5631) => 5624.44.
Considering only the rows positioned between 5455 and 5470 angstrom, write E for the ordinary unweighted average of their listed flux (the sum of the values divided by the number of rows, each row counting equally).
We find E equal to 4.80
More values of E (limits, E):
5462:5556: 4.82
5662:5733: 4.95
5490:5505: 4.81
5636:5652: 4.70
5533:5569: 4.94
